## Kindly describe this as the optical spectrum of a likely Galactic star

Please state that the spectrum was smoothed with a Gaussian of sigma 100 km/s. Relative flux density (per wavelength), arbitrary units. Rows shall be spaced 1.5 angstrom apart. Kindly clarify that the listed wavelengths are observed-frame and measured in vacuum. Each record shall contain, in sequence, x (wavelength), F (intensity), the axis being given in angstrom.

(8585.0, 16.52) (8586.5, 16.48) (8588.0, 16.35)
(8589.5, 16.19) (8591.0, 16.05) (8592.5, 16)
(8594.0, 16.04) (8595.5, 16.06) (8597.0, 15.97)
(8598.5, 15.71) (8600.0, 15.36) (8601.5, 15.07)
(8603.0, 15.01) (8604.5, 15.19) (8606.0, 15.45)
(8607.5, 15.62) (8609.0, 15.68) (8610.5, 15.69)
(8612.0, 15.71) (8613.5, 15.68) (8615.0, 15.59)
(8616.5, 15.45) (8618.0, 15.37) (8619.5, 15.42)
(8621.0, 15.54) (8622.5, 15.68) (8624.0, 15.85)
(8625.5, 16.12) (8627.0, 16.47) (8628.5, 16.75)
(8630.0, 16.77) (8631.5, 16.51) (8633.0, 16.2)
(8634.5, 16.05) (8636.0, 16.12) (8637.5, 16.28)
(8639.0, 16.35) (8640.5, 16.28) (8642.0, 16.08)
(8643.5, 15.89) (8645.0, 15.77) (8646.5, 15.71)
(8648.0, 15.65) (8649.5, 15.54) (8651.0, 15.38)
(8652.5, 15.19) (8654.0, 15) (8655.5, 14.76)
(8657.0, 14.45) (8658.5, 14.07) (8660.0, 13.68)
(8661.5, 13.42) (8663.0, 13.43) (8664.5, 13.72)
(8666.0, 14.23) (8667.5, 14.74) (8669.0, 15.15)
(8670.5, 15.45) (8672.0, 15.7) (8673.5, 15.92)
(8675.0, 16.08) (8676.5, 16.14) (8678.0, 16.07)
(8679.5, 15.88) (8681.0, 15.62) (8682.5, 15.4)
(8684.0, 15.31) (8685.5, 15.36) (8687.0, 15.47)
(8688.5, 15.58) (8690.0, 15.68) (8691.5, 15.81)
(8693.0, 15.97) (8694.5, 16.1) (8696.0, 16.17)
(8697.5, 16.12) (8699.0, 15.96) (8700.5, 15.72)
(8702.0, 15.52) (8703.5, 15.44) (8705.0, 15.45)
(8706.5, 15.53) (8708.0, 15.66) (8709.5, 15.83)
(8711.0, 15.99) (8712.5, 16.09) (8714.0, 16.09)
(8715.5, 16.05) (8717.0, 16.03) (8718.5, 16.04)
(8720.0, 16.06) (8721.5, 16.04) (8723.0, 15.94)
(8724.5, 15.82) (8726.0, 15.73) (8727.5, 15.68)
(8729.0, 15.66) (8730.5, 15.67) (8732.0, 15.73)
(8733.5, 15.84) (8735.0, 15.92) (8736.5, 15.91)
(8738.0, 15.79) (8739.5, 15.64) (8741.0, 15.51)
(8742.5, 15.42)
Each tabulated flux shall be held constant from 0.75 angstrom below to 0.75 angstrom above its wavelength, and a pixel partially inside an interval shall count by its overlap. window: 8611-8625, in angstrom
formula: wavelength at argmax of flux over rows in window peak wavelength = 8624.0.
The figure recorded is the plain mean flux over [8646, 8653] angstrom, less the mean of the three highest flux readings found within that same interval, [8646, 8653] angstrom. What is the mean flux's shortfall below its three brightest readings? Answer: -0.14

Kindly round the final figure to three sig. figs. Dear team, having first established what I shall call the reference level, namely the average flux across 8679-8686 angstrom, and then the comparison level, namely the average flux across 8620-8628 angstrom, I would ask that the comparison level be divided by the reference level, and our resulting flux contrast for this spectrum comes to 1.03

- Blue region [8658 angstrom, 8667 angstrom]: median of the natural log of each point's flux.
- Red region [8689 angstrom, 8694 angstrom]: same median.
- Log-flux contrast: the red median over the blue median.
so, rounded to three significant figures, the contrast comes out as 1.05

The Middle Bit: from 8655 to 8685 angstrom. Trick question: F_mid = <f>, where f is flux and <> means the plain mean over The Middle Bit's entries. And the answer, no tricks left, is 15.0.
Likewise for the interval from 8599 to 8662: 15.6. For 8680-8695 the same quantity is 15.6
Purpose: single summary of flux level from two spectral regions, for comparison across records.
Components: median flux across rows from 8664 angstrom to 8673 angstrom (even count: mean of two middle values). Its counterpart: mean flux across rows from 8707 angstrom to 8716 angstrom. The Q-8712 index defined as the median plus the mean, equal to 30.9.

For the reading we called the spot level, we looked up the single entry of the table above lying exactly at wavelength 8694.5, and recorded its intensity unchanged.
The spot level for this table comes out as 16.1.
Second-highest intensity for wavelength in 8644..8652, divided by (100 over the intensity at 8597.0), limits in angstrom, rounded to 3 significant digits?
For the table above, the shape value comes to 2.51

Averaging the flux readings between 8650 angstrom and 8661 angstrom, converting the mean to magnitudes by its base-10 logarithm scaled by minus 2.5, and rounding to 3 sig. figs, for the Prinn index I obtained -2.91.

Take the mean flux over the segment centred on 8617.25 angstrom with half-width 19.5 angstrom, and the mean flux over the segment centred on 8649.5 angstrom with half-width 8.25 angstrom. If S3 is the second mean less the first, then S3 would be -0.4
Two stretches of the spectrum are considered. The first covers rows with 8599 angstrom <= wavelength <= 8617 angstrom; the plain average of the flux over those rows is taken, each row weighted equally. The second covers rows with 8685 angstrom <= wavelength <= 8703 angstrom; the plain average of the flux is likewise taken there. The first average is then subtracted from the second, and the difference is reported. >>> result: 0.33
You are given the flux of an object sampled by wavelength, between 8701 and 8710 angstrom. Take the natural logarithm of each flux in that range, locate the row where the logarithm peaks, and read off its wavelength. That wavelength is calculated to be 8709.5 angstrom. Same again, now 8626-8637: 8630.0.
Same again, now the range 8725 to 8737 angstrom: 8735.0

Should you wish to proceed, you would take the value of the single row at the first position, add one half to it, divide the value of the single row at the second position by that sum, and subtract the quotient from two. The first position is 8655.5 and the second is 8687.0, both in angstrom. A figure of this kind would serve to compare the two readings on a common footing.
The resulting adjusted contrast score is 0.986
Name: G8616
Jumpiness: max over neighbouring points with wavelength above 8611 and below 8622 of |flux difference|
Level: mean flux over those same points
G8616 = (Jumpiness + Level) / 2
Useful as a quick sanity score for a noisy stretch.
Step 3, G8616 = 7.8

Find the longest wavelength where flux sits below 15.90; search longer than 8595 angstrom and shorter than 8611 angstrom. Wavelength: 8610.5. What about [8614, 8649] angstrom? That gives 8648.0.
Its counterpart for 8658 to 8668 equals 8667.5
